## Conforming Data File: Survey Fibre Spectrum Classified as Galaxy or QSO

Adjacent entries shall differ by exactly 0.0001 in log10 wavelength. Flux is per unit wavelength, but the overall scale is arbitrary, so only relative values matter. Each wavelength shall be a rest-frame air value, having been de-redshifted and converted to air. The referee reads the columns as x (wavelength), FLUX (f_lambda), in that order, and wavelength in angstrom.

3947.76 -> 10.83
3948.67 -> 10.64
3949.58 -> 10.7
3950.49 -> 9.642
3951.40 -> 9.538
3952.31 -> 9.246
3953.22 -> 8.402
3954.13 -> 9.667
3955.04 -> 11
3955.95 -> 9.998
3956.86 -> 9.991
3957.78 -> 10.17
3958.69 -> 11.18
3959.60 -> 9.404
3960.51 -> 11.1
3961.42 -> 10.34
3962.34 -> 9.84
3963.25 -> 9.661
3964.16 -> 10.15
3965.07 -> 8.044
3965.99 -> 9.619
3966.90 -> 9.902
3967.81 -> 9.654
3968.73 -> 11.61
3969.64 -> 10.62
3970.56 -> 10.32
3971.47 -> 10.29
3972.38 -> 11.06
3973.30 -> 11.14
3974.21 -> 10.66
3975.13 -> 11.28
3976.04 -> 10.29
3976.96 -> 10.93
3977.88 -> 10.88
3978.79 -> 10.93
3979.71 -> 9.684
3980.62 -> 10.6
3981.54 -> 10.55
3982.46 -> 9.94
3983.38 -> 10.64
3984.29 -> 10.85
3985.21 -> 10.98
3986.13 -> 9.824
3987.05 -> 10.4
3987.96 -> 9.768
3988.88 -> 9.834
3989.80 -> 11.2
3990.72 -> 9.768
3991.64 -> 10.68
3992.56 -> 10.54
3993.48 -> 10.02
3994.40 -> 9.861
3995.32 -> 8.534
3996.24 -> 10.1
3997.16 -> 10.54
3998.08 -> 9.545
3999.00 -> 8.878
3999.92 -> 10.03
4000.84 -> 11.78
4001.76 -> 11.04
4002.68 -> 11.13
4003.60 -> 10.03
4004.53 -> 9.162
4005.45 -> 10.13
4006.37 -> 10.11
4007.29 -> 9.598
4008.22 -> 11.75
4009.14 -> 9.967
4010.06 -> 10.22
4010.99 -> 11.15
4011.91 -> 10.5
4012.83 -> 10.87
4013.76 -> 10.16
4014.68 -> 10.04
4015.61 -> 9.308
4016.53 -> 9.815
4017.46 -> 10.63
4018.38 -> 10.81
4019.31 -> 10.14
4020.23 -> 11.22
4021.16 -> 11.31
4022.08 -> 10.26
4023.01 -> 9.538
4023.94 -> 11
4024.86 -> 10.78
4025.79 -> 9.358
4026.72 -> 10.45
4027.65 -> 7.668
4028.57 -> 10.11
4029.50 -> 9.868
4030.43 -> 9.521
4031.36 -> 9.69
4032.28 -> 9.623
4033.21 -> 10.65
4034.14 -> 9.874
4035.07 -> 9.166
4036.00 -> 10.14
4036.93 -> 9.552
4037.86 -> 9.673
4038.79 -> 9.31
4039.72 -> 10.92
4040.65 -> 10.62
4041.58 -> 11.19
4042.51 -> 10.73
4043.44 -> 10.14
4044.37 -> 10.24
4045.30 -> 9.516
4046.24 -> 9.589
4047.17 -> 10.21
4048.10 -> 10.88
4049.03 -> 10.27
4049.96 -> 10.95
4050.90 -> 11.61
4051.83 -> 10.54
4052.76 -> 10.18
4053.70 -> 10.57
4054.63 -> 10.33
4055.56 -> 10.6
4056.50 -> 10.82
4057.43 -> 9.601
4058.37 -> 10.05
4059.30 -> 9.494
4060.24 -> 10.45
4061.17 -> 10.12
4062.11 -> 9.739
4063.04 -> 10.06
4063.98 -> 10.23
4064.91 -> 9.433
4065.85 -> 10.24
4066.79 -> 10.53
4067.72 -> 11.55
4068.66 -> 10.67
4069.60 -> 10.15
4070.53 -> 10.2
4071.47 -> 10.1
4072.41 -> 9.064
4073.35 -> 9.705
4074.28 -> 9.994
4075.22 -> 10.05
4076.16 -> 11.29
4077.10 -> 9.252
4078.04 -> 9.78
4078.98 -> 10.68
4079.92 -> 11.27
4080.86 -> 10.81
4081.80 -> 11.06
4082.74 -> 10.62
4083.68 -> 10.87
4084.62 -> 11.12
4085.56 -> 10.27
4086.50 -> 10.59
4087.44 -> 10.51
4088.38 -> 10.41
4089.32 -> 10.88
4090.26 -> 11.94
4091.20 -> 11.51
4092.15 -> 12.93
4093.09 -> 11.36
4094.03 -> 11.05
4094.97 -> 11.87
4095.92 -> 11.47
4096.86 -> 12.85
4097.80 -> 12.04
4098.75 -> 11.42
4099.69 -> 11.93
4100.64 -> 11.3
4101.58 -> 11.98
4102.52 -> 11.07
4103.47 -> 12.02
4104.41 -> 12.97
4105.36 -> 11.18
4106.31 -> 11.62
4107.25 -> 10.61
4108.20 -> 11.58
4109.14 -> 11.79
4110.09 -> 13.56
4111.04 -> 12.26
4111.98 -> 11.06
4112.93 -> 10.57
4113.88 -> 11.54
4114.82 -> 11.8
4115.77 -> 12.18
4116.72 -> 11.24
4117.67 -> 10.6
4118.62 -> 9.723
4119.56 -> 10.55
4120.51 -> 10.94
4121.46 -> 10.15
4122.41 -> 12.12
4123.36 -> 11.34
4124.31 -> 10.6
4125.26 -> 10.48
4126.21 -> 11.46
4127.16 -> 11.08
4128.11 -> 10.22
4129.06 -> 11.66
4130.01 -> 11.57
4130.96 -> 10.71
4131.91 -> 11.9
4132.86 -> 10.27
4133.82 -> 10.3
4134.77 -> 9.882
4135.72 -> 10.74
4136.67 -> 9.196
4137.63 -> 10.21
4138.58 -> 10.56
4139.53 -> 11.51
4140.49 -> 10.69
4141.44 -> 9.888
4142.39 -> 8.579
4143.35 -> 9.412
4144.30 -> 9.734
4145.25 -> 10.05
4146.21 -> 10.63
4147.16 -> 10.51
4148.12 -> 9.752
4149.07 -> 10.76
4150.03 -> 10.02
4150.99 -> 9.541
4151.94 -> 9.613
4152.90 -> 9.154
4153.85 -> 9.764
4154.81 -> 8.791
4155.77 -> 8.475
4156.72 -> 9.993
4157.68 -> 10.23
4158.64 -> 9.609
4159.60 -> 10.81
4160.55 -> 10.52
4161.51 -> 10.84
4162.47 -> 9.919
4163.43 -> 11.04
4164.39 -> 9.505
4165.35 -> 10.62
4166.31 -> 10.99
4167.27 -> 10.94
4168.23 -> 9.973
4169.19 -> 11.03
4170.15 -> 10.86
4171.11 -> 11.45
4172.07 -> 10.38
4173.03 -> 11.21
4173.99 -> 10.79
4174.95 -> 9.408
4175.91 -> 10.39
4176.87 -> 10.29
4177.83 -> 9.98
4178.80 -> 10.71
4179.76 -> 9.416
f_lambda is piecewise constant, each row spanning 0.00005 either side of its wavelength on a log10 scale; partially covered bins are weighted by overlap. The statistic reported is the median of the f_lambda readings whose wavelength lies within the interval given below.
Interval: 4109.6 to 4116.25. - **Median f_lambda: 11.8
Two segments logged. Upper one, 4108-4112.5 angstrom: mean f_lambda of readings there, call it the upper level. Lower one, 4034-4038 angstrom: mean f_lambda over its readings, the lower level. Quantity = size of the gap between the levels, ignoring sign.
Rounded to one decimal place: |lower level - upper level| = 2.4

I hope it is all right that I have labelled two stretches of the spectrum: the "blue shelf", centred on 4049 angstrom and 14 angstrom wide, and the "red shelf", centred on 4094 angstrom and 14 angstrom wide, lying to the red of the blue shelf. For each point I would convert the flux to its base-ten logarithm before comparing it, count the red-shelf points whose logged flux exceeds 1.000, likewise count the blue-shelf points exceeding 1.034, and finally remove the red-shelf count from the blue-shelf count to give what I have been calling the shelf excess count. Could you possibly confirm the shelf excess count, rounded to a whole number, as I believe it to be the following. -12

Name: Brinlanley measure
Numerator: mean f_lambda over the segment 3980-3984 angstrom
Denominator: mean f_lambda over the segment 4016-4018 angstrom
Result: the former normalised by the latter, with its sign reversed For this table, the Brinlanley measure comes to -1.02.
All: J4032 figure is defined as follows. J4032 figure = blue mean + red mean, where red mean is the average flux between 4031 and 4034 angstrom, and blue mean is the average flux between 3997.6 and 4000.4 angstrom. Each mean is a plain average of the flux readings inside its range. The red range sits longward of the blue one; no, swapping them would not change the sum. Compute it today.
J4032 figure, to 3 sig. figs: 19.5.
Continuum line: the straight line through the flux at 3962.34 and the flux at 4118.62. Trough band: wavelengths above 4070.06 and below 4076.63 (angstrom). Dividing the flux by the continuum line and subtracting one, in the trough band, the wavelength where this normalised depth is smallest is 4072.41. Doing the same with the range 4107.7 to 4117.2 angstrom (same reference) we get 4112.93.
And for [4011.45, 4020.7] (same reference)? 4015.61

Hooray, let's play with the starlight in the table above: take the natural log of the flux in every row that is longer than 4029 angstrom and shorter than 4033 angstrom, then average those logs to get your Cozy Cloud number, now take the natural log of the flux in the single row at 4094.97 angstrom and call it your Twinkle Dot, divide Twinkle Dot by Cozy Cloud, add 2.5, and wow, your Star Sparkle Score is 3.59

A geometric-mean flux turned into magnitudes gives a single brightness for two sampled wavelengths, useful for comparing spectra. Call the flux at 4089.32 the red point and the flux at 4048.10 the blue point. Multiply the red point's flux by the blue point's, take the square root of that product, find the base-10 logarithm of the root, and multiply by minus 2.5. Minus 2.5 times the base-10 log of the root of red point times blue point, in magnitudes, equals -2.59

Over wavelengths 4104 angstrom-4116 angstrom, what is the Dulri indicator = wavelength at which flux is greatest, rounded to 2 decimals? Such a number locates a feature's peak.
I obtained 4110.09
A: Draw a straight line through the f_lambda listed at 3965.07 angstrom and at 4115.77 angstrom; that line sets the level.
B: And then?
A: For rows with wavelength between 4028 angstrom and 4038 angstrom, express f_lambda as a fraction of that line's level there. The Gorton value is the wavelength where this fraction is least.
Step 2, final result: 4035.07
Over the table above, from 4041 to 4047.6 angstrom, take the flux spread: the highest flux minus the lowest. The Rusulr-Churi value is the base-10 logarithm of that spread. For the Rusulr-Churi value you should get 0.22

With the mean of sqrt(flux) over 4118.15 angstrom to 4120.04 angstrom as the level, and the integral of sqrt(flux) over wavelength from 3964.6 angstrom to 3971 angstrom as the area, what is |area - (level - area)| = 37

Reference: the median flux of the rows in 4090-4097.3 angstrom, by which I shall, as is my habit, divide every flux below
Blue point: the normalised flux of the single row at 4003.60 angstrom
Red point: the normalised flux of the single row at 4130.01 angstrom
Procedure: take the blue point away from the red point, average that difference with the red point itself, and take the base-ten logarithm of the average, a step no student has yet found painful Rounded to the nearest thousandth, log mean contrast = -0.251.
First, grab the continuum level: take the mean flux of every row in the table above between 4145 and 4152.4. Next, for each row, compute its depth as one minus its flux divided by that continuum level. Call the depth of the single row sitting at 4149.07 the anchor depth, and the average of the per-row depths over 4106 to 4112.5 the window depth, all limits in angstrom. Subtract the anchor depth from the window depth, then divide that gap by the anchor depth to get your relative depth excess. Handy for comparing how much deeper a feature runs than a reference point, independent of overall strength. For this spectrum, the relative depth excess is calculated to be 1.6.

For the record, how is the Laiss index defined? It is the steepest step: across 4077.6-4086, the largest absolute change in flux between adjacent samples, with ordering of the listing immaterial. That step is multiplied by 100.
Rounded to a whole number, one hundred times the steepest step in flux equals 90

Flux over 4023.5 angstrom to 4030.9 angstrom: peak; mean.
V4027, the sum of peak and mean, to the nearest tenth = 20.8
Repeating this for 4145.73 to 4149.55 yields 21.2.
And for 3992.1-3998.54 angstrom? 20.4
